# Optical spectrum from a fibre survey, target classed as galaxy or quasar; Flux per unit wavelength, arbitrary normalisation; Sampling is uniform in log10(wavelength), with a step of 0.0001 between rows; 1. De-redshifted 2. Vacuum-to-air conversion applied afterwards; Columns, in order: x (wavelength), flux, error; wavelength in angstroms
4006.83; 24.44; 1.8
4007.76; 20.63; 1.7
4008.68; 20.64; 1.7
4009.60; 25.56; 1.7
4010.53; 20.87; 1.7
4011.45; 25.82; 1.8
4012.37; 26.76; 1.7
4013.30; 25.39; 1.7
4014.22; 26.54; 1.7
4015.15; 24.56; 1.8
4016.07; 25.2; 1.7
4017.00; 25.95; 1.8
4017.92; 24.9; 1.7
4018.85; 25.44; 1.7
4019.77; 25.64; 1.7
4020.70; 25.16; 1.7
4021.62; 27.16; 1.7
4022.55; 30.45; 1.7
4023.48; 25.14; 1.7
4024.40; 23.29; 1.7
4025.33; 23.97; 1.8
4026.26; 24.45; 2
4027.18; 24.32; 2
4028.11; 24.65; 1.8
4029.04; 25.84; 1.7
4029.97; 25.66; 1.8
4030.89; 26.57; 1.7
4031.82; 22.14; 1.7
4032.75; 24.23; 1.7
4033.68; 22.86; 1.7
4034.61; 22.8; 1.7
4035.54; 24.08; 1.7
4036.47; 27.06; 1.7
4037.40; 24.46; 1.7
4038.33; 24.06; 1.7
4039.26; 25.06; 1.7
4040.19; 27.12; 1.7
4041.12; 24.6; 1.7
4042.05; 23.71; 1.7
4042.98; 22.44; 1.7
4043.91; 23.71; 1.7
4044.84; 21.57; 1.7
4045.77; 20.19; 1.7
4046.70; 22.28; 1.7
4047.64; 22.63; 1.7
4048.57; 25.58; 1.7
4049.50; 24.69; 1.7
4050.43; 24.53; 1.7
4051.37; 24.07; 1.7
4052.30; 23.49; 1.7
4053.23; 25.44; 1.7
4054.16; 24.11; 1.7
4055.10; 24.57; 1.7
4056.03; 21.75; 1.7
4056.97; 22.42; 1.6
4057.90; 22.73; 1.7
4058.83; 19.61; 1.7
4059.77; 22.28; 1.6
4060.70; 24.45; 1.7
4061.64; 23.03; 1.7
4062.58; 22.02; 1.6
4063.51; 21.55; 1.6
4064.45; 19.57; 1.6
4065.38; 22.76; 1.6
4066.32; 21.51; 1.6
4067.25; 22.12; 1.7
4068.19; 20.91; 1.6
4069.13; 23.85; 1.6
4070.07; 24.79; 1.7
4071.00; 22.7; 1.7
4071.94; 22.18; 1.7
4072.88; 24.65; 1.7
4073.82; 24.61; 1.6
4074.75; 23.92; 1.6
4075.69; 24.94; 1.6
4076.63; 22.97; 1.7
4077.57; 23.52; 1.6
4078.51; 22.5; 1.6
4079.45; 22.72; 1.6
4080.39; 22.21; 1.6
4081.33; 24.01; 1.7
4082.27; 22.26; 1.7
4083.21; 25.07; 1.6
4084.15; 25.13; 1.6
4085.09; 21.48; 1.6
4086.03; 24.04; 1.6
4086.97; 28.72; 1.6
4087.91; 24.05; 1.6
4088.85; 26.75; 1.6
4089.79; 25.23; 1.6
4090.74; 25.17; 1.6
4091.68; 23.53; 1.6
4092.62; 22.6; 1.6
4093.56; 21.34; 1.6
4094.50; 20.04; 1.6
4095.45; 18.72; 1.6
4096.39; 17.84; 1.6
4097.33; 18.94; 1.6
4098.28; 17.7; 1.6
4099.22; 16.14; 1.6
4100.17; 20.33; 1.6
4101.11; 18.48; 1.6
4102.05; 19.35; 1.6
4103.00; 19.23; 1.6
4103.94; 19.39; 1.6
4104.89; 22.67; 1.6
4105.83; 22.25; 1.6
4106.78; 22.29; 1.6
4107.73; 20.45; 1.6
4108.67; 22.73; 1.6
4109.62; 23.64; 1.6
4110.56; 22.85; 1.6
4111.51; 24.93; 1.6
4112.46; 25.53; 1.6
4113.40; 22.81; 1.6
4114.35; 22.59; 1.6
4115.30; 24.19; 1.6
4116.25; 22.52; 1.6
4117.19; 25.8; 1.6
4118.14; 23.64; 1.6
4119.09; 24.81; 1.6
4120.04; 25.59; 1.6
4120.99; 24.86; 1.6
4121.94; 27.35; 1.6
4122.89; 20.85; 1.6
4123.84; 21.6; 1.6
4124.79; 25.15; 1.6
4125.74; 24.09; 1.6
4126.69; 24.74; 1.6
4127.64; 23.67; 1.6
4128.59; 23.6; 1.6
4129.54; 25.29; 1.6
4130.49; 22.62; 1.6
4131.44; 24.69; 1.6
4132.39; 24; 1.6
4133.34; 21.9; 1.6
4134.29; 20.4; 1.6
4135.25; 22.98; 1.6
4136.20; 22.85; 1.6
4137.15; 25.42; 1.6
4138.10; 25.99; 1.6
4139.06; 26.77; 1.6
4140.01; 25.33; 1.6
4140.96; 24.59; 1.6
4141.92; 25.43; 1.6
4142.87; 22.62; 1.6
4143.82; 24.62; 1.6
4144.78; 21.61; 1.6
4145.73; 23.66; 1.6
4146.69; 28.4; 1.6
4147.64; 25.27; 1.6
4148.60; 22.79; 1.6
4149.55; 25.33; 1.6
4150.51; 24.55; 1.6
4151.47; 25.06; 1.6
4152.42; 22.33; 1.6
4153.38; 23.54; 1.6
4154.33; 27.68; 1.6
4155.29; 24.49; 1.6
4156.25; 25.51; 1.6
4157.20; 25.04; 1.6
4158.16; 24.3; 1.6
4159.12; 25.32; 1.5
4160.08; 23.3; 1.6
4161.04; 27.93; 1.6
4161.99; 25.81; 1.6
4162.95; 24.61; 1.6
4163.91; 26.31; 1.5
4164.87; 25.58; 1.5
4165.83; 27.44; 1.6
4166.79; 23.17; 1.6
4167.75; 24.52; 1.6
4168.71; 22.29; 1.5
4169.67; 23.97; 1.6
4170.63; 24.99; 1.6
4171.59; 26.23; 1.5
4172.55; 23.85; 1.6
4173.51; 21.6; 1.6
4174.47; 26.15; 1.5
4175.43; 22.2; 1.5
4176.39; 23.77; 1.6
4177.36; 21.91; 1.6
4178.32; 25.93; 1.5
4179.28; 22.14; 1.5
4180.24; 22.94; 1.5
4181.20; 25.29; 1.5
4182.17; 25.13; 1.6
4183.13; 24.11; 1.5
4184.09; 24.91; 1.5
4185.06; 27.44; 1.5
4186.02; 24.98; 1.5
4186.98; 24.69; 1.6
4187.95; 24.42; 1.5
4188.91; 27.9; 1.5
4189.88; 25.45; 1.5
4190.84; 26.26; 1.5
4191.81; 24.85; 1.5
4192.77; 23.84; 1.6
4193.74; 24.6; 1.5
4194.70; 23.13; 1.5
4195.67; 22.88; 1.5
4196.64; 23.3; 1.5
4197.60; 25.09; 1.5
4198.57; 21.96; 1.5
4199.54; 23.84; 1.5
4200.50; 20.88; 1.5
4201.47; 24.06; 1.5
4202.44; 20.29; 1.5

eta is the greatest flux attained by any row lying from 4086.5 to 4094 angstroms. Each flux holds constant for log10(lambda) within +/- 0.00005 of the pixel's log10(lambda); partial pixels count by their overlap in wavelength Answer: 28.72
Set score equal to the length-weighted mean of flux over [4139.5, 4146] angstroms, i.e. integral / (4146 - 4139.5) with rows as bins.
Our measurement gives 24.0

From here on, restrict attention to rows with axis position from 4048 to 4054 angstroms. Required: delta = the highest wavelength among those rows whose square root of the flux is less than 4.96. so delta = 4052.30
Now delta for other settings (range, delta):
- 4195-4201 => 4200.50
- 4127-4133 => 4132.39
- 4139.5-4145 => 4144.78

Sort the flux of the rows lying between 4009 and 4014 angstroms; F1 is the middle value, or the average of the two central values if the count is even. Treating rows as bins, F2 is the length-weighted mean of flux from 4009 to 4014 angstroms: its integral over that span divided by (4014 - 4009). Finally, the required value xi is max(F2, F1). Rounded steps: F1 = 25.6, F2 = 24.9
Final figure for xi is 25.6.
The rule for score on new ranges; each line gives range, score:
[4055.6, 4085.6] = 22.8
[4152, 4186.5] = 24.6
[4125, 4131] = 24.1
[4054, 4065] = 22.3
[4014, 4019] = 25.3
